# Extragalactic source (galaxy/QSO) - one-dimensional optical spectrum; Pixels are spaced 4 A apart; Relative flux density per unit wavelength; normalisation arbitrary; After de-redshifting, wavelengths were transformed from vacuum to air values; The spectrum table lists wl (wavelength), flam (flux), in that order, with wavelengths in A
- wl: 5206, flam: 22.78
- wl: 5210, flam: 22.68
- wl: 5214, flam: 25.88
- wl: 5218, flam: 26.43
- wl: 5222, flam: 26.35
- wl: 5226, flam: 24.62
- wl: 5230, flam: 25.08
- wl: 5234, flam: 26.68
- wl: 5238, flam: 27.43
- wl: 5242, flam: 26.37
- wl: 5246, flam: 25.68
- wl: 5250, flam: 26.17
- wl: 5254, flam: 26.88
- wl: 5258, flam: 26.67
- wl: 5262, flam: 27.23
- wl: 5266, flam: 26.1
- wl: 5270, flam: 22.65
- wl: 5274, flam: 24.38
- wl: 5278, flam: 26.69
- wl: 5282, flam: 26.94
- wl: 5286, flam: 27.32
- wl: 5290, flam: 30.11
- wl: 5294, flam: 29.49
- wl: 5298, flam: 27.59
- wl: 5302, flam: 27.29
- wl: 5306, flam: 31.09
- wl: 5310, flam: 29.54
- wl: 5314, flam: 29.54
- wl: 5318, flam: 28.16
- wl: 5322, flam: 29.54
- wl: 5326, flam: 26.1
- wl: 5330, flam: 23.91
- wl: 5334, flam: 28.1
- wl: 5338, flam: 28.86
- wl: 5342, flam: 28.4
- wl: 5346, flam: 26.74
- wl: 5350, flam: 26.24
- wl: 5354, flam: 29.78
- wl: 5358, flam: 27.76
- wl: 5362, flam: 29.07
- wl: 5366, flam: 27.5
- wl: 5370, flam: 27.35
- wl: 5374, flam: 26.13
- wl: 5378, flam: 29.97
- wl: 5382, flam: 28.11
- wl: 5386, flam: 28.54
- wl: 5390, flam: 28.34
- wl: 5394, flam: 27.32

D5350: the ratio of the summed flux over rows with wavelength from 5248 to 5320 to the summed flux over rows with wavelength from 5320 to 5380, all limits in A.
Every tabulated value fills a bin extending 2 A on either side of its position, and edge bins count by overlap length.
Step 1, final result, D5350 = 1.2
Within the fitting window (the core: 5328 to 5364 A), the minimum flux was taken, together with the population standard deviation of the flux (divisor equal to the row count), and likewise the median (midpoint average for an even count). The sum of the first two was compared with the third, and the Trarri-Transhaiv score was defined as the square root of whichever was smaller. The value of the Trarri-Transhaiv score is 5.06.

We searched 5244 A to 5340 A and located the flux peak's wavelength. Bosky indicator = 5306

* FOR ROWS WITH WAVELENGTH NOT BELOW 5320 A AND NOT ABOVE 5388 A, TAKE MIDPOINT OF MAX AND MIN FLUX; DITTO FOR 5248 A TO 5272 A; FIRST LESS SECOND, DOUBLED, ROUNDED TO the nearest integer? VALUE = 4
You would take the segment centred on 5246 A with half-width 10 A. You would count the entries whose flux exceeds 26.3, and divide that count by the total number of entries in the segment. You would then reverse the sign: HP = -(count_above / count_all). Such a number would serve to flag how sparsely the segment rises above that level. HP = -0.60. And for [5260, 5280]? -0.40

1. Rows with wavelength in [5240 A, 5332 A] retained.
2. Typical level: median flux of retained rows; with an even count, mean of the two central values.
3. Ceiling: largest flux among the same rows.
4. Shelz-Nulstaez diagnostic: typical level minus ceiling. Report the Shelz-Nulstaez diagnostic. -4.15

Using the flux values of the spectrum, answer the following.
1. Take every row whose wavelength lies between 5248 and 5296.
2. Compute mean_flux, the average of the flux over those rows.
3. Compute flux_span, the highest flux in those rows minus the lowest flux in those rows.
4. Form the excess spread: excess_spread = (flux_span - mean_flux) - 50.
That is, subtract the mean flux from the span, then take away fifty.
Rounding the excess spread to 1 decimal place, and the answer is -69.3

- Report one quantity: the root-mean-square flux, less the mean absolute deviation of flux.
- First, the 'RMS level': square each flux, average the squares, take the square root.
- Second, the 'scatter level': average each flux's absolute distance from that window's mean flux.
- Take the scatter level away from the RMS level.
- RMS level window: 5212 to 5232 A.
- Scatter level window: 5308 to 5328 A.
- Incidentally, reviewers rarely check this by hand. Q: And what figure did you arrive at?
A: 24.5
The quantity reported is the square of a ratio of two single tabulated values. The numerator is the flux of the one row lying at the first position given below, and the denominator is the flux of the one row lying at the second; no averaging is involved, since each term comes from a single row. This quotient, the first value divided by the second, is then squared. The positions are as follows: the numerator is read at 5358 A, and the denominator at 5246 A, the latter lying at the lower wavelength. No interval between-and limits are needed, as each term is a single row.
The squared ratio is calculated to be 1.17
